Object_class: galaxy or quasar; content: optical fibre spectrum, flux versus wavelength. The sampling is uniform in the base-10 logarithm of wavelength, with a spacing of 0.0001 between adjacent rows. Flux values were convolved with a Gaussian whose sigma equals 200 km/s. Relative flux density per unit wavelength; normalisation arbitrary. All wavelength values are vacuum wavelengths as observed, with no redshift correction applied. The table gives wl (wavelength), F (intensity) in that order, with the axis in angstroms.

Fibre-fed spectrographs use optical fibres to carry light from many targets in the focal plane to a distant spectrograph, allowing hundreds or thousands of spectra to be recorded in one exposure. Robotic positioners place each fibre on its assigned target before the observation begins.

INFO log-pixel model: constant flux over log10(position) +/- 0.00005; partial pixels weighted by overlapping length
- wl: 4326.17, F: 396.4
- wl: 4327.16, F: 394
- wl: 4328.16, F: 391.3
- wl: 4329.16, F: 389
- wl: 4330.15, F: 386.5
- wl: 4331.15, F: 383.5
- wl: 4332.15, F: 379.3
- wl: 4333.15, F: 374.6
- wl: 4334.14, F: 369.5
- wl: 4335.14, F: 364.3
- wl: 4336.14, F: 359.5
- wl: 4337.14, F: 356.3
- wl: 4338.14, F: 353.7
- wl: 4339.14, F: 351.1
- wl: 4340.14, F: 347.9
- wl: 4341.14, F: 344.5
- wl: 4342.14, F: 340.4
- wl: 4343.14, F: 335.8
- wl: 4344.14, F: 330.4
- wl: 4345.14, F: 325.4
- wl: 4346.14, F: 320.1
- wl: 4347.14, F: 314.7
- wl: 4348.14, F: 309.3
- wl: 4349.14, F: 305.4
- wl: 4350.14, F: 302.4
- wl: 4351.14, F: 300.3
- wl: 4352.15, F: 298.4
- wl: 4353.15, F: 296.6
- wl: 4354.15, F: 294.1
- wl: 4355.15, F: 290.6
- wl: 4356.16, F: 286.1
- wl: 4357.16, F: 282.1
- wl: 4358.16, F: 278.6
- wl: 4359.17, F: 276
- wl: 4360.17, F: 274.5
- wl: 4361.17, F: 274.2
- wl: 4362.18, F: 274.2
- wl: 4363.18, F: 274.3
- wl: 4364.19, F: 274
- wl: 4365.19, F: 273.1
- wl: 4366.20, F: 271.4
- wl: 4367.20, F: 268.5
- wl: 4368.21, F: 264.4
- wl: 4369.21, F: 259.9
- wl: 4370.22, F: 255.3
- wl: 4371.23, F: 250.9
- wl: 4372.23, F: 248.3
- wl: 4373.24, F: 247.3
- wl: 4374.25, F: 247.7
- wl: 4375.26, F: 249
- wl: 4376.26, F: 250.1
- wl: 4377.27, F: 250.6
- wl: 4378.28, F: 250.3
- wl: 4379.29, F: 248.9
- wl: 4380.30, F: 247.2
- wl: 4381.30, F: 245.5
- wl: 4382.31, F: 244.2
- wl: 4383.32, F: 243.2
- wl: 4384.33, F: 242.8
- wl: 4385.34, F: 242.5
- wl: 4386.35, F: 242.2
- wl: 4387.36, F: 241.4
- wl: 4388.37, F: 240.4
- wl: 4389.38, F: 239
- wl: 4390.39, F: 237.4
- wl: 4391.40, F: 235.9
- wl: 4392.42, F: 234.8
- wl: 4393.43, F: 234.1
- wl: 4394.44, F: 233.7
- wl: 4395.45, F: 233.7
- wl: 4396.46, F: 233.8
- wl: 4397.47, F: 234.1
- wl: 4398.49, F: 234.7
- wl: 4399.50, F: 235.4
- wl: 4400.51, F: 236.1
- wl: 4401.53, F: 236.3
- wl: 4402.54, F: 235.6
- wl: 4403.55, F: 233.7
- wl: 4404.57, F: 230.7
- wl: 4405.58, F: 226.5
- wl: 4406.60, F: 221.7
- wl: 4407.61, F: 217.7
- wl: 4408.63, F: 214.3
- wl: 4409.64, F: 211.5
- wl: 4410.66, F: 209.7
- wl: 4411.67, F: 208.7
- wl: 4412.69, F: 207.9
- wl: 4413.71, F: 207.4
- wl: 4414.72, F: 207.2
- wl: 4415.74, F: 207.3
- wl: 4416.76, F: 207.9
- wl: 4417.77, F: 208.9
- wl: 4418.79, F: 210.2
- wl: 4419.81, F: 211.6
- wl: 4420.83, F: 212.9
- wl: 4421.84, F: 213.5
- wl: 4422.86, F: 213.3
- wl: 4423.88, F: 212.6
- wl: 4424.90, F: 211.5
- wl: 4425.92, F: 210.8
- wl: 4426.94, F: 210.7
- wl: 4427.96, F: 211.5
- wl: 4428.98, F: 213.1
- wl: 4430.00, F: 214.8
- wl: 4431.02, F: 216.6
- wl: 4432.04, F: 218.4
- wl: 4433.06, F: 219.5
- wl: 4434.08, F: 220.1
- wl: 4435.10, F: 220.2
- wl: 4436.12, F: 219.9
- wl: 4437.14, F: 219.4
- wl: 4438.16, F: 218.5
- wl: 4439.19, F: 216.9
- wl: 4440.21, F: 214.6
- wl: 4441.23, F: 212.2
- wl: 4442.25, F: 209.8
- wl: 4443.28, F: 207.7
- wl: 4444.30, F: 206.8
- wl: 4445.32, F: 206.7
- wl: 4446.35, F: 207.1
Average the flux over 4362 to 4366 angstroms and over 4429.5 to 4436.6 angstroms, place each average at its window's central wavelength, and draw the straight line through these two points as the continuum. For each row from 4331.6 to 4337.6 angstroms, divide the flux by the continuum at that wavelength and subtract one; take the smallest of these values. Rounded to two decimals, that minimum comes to 0.21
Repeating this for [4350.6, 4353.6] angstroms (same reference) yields 0.05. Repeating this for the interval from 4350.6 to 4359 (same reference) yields 0.00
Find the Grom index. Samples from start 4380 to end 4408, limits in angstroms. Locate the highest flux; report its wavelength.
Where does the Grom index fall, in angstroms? 4380.30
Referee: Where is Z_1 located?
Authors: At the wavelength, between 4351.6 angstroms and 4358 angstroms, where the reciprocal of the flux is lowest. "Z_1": 4352.15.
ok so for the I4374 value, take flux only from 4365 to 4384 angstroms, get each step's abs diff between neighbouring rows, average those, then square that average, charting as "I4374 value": 4.1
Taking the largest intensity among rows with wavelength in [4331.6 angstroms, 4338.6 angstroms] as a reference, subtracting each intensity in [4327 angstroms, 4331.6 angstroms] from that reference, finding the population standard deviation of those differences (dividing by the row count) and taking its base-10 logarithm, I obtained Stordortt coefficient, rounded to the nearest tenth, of 0.6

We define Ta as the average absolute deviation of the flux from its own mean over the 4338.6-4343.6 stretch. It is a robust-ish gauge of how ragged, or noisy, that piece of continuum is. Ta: 4.7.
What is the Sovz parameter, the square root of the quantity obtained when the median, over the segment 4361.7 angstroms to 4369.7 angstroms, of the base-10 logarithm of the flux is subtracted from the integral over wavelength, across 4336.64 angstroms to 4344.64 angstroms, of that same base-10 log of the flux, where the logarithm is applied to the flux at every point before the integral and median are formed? 4.23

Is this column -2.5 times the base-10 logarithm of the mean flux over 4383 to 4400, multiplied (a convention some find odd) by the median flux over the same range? -1401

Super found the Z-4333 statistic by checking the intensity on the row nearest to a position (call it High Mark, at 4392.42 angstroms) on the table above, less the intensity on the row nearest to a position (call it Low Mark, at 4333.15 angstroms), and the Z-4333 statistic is -140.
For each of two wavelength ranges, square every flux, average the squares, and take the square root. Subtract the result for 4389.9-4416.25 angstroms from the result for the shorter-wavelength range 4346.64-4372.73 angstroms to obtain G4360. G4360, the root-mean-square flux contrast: 56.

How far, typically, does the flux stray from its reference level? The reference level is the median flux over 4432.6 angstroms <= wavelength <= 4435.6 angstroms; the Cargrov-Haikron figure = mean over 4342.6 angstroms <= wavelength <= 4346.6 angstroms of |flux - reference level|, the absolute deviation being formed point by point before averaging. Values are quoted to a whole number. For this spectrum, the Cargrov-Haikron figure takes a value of 108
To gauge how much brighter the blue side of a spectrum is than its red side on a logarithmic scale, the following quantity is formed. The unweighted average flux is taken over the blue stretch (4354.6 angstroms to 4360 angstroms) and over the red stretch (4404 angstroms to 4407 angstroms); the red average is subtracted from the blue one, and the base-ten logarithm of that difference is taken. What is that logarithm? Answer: 1.75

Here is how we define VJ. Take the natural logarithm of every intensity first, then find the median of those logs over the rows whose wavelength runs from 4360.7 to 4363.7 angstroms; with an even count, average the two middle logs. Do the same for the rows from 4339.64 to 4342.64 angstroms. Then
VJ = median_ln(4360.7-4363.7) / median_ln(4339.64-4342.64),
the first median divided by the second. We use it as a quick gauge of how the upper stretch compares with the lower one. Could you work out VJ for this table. 0.961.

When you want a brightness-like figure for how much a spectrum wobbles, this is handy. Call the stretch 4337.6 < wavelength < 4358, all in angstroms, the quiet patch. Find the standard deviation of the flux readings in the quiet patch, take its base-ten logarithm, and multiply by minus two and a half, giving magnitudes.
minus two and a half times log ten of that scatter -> -3.4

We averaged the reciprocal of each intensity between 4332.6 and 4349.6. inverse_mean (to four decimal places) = 0.0029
